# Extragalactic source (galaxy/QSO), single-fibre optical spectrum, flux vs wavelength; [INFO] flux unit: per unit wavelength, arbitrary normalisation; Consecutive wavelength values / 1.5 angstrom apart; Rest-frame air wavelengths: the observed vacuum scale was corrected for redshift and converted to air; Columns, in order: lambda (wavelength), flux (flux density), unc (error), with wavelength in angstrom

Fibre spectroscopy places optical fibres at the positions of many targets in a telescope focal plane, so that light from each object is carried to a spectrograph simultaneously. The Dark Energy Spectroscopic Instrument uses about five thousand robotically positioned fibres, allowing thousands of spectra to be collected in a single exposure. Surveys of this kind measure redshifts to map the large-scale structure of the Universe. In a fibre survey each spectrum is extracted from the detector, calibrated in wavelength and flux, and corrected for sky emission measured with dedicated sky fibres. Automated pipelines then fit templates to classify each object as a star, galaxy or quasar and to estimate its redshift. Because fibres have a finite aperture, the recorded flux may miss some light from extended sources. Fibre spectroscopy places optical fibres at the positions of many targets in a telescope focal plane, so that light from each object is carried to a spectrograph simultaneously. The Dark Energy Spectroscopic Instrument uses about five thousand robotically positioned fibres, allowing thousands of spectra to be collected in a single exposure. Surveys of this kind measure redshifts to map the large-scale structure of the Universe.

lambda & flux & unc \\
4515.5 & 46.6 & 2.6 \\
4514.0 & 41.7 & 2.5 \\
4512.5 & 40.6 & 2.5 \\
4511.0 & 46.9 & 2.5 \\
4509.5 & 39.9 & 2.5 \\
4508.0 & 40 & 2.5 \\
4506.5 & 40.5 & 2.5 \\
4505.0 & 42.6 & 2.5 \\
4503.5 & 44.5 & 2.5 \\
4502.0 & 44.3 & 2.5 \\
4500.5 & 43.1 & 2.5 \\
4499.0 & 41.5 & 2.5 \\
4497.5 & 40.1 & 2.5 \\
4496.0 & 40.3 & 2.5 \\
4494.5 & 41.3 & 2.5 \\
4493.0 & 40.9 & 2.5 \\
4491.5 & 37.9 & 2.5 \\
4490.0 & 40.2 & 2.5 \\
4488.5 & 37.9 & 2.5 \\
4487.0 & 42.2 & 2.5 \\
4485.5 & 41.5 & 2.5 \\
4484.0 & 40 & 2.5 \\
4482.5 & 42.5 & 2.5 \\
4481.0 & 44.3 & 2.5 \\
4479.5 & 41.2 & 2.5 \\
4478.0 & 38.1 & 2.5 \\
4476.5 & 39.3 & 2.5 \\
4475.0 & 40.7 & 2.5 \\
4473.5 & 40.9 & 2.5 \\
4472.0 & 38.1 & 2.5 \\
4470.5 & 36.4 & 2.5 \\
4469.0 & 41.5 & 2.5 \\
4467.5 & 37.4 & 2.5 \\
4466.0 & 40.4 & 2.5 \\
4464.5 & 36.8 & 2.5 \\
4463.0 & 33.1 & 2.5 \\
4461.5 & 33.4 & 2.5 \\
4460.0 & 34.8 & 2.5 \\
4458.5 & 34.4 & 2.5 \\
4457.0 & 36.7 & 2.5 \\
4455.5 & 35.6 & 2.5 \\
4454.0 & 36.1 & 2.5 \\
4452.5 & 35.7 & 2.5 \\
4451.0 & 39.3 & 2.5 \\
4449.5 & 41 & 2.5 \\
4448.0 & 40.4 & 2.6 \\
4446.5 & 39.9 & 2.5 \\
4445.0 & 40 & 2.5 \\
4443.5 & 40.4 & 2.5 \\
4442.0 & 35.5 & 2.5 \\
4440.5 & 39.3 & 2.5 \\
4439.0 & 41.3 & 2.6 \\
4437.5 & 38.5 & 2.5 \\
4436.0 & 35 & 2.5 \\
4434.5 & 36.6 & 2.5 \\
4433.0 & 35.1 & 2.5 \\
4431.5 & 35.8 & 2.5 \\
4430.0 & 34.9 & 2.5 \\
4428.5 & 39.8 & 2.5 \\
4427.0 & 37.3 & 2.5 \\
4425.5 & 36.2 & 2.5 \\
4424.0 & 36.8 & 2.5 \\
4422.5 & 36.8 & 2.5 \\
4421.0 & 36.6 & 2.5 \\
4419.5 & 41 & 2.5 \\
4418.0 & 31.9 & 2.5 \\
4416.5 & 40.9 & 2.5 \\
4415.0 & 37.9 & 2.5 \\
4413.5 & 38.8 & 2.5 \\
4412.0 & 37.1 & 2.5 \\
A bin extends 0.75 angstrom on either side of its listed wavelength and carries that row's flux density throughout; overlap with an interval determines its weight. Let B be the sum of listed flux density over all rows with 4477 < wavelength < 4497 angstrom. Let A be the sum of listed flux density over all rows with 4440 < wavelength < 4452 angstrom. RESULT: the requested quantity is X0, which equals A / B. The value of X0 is 0.60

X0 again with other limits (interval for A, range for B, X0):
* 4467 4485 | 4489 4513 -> 0.72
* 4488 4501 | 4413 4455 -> 0.34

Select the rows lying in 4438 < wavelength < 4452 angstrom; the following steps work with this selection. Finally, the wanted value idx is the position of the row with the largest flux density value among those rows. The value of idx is 4439.0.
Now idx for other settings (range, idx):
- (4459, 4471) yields 4469.0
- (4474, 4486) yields 4481.0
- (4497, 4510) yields 4503.5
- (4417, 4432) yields 4419.5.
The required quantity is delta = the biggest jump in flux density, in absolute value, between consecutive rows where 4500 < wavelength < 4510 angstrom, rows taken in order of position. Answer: 2.1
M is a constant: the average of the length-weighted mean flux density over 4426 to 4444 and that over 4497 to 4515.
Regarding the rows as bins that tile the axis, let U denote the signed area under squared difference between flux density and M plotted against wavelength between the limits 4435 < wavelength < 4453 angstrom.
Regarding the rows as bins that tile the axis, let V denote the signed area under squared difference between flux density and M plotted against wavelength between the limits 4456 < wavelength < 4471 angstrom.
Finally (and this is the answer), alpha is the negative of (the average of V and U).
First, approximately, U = 96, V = 272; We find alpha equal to -184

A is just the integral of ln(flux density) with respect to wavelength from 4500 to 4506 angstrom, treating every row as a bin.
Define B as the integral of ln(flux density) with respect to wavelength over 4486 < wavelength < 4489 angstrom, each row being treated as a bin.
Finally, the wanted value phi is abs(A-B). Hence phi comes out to 12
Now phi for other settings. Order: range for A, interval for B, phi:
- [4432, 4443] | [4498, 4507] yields 6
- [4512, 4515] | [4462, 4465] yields 1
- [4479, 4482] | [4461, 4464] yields 1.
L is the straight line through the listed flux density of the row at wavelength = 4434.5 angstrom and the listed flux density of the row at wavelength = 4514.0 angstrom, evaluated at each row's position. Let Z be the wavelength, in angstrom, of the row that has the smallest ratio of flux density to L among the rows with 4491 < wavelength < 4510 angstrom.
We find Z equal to 4491.5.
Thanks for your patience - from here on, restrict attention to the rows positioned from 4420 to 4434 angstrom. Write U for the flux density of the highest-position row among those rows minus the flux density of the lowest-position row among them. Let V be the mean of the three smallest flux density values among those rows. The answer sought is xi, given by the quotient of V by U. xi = -24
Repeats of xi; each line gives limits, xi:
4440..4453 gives -10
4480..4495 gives -13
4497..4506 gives 17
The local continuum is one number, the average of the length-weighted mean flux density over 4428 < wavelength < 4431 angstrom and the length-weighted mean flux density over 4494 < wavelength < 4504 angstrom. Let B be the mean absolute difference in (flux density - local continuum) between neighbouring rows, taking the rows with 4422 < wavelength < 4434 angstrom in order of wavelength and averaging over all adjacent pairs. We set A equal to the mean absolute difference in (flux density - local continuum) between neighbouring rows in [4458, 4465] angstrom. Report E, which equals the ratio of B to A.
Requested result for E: 1.1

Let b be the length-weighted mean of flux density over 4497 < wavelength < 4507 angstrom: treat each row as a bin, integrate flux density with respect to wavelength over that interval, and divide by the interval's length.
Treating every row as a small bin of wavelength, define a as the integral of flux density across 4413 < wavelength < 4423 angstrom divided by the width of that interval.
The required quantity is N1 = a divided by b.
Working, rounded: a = 37.7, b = 42.5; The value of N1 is 0.89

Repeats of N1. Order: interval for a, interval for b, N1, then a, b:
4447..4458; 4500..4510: 0.90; 37.8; 42.2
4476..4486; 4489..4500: 1.02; 41.0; 40.3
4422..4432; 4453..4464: 1.05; 36.8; 34.9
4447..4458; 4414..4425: 1.01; 37.8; 37.4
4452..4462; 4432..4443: 0.94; 35.3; 37.4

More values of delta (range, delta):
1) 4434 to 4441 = 3.5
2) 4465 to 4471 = 5.1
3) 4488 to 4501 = 3.0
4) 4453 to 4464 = 2.3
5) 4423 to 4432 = 4.9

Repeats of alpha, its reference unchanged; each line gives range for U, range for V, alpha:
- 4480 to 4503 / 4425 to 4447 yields -166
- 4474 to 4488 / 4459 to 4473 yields -144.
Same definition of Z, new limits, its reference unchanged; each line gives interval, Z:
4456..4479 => 4463.0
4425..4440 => 4436.0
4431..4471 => 4463.0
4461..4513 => 4463.0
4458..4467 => 4463.0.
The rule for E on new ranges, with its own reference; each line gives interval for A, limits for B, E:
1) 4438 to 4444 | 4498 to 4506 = 0.3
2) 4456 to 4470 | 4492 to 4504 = 0.4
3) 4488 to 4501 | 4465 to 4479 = 1.6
